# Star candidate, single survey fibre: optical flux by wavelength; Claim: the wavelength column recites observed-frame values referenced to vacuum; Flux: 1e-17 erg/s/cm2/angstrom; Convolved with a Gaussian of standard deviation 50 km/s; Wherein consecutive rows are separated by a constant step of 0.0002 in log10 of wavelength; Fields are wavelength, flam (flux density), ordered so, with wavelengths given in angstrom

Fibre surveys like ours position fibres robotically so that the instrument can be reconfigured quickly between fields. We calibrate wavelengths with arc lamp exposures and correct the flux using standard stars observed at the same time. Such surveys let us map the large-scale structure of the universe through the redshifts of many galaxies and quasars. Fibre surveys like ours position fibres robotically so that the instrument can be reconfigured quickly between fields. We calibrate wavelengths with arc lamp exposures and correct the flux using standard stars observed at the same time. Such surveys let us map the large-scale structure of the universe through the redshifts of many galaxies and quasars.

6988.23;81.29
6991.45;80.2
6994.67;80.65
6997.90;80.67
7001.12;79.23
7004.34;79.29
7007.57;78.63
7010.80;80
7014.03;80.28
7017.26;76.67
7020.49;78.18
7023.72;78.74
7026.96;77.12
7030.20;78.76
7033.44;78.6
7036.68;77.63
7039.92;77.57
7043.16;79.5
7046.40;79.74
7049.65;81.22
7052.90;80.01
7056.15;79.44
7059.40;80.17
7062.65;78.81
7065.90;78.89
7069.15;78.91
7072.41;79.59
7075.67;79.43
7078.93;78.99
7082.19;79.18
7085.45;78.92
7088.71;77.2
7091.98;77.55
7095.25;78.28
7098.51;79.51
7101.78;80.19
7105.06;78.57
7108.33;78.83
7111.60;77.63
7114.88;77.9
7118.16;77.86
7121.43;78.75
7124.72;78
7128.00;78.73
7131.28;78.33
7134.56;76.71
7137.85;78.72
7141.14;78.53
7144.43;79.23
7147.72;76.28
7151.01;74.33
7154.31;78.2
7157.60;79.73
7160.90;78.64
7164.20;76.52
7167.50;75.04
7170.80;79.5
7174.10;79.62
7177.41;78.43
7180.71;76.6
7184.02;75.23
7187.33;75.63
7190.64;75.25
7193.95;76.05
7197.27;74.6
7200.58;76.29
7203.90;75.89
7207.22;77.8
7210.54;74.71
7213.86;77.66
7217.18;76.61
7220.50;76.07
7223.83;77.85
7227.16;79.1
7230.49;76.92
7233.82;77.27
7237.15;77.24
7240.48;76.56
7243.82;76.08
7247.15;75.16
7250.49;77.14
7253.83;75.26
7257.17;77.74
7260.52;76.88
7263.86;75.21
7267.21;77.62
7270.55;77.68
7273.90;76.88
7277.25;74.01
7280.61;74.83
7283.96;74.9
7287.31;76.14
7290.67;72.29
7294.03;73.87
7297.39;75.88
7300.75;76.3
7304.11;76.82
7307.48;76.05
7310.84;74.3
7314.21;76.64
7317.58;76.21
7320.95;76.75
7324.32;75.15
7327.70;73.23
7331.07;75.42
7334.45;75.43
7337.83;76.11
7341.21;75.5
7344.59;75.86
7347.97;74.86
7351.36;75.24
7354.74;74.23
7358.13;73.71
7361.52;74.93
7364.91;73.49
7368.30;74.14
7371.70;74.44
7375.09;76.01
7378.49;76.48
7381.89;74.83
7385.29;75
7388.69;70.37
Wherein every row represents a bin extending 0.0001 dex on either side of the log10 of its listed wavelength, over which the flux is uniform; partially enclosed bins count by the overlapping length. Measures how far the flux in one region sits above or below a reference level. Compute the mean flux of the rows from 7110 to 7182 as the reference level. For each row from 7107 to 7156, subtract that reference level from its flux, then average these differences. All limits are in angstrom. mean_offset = 0.0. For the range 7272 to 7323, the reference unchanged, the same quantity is -2.4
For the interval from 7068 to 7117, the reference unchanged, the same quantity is 0.8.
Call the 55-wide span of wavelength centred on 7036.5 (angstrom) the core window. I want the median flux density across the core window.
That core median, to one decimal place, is 78.8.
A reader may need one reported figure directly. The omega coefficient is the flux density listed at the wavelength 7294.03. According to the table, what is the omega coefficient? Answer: 73.87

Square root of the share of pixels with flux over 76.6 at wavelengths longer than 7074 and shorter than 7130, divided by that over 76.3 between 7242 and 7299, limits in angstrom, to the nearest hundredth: 1.68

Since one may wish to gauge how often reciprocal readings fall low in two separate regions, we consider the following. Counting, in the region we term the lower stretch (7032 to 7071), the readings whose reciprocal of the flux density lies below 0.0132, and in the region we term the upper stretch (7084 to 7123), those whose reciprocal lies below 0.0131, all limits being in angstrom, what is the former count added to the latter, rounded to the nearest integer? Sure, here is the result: 24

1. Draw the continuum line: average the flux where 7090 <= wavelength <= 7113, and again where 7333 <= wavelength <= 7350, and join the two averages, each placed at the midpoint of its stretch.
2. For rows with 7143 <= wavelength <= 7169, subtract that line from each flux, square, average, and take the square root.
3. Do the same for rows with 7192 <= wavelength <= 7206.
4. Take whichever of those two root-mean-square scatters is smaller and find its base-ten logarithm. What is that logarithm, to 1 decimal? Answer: 0.3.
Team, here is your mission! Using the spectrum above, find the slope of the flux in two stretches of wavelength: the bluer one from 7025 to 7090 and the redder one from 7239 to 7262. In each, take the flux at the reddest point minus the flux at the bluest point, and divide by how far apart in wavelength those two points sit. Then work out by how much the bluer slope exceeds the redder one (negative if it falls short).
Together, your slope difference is -0.01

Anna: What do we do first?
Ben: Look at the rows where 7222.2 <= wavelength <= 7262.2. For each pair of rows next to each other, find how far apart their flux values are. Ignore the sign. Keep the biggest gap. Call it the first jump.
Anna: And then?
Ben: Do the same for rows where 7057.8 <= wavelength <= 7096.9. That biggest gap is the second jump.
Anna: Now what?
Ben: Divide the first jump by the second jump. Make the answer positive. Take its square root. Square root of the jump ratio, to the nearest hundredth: 1.20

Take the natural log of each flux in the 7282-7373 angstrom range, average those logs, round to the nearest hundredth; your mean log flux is 4.32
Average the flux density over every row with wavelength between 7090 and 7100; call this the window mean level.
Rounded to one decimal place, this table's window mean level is 78.4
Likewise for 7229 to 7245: 76.8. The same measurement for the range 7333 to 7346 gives 75.7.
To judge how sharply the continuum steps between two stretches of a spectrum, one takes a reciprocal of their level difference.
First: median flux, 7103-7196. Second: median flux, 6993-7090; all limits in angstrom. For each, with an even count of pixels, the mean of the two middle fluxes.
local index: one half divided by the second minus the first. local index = 0.51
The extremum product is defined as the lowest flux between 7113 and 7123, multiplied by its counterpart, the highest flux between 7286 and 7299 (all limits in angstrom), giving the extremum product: 5928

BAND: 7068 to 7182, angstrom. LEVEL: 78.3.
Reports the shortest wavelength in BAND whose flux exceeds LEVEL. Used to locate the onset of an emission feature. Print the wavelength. 7069.15 angstrom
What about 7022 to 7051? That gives 7023.72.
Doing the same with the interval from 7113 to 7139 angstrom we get 7121.43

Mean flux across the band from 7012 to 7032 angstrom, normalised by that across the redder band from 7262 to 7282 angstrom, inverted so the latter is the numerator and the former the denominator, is 0.97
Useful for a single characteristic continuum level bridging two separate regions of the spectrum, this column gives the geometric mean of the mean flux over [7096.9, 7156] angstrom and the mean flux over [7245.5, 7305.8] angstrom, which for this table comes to 77.0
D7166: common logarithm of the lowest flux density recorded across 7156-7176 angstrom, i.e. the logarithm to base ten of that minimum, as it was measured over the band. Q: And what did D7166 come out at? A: 1.88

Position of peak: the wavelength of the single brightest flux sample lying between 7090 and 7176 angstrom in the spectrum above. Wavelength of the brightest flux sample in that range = 7101.78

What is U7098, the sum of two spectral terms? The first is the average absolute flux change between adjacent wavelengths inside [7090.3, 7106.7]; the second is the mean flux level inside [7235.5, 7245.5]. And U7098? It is 77.7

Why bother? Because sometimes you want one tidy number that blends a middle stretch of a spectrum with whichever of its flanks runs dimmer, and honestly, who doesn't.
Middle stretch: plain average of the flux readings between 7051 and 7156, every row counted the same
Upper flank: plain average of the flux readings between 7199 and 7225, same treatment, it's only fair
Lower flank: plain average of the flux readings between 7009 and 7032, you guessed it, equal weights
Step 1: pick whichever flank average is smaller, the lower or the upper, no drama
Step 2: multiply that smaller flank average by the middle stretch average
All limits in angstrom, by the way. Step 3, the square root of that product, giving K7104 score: 77.5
